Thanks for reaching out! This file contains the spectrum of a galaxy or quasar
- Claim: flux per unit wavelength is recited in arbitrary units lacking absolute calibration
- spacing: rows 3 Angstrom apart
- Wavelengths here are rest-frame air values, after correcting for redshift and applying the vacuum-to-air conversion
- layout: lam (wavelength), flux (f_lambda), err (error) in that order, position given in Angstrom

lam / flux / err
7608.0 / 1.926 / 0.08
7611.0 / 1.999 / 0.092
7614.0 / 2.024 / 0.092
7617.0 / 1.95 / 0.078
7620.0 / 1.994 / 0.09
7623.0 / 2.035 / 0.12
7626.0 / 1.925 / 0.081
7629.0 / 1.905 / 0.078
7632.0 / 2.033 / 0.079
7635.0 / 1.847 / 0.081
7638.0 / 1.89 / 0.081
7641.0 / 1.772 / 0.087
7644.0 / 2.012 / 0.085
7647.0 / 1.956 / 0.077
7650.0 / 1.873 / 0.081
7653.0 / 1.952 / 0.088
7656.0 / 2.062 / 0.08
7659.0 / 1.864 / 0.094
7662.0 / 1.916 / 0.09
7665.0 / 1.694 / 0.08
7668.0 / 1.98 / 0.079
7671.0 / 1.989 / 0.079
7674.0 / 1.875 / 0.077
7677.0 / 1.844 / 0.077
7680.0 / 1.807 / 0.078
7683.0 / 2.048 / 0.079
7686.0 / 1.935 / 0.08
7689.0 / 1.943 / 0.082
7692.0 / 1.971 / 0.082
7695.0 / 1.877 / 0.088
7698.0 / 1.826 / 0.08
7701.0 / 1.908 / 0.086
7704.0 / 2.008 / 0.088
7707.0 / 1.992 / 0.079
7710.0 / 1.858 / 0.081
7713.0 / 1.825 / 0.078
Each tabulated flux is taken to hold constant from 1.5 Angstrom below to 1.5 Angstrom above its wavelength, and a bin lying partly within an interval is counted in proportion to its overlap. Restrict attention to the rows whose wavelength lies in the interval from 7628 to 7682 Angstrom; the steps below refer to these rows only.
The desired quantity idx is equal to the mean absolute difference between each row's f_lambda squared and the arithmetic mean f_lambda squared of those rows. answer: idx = 0.283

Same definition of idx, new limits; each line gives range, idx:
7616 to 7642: 0.258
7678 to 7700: 0.257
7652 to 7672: 0.317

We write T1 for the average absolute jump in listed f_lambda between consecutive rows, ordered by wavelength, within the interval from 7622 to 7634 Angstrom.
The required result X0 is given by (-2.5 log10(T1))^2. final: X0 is 7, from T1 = 0.086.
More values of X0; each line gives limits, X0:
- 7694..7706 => 8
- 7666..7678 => 10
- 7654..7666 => 4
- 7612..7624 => 10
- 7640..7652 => 5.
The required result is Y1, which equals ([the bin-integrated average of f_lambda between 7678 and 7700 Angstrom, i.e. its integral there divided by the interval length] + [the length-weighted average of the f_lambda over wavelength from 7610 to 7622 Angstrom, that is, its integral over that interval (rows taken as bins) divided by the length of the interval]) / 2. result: 1.95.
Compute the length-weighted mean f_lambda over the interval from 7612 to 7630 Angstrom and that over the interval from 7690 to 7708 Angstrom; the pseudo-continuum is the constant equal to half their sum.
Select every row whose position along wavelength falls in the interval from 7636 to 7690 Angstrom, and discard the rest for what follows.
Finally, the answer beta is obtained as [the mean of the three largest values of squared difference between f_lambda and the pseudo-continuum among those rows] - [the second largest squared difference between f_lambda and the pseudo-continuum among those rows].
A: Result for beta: 0.008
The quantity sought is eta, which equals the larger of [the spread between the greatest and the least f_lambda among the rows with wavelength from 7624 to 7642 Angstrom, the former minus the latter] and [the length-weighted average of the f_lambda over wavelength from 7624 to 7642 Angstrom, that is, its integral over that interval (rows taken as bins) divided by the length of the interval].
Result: 1.90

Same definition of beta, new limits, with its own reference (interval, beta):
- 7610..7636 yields 0.001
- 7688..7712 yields 0.001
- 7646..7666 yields 0.017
